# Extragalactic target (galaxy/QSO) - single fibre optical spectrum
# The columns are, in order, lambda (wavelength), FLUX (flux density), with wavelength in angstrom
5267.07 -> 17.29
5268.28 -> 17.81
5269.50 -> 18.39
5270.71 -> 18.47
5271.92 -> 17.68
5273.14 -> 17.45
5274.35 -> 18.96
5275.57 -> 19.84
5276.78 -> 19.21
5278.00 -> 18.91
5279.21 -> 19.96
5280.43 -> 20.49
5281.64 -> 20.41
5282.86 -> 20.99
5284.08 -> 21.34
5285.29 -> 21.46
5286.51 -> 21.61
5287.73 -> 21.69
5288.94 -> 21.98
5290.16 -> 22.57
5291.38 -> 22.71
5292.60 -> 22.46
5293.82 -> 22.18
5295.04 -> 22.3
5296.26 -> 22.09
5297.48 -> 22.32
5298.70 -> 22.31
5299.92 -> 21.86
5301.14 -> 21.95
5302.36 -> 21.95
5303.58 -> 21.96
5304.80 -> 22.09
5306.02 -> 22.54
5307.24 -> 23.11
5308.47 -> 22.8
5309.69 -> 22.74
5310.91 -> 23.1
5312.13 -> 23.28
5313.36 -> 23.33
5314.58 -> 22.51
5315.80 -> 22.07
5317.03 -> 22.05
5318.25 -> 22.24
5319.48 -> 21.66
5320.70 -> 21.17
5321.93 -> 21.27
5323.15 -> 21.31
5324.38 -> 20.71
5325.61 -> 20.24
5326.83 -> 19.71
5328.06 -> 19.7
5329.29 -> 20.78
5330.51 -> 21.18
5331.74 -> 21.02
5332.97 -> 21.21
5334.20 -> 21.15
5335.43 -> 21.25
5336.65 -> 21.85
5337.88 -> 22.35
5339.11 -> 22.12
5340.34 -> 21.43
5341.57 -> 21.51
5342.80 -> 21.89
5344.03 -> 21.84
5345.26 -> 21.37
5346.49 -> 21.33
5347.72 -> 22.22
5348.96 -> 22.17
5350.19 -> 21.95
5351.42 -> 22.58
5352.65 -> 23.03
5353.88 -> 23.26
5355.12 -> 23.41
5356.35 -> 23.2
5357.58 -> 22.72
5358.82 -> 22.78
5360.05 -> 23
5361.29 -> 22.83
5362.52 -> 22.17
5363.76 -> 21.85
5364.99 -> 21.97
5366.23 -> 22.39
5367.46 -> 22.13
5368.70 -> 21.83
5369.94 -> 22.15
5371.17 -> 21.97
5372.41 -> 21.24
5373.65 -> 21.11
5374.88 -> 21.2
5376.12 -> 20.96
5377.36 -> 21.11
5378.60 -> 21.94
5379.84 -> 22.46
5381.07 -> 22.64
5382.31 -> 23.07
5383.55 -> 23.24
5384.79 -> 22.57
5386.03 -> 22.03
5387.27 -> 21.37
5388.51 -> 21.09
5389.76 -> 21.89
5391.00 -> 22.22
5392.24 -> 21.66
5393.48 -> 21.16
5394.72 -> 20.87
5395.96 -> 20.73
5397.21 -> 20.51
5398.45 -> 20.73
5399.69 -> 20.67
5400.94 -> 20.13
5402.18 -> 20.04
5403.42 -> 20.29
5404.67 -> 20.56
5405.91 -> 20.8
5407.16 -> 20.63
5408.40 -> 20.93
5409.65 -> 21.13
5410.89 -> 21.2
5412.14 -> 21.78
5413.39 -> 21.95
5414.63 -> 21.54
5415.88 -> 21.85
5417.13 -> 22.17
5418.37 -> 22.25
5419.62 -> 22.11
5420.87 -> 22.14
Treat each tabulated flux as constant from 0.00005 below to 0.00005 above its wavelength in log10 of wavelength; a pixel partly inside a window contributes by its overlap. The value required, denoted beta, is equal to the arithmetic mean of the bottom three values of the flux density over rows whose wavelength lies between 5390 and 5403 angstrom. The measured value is 20.2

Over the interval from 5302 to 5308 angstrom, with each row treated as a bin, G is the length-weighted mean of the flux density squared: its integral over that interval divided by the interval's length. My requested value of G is 500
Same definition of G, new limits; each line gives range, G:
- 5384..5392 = 479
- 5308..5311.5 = 524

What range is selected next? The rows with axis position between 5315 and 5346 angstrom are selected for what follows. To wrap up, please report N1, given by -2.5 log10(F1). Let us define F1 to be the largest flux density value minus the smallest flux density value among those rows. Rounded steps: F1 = 2.65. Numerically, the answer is -1.06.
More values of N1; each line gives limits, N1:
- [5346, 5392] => -0.97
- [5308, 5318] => -0.27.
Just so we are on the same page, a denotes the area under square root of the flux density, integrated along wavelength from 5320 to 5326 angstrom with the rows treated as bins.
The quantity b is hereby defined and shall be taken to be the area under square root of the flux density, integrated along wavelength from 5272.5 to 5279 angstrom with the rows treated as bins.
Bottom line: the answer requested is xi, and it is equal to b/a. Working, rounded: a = 27.5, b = 28.3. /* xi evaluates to 1.03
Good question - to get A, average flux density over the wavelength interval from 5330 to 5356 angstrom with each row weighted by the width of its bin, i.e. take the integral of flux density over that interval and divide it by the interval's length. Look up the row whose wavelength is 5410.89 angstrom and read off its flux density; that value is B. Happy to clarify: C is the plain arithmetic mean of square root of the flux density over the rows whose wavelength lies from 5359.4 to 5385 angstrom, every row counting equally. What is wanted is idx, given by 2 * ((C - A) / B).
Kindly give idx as -1.63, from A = 21.9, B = 21.2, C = 4.70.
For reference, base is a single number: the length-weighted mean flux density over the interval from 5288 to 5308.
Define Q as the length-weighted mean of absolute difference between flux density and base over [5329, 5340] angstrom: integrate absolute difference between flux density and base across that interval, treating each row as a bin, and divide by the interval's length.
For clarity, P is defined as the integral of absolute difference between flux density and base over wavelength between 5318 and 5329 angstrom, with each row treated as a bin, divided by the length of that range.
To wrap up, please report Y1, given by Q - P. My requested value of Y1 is -0.59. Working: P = 1.4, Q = 0.83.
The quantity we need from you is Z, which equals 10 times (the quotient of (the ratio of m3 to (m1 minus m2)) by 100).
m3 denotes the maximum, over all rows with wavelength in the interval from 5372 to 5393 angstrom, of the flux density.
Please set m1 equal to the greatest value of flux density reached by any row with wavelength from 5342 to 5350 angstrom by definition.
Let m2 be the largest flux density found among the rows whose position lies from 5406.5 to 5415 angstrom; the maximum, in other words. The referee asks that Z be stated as 8.6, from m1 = 22.22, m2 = 21.95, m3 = 23.24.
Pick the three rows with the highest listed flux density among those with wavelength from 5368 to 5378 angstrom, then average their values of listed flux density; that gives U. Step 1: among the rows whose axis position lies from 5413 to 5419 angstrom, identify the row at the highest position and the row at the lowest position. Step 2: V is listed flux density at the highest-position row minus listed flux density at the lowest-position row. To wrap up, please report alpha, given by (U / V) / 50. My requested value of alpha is 1.5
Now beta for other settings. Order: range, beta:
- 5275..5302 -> 19.3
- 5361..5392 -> 21.1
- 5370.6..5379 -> 21.1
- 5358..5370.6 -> 21.9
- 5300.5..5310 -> 22.0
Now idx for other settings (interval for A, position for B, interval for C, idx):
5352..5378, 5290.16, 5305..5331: -1.55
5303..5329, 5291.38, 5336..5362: -1.51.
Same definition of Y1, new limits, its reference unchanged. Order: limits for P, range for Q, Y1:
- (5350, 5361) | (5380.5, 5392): -0.12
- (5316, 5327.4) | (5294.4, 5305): -0.87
